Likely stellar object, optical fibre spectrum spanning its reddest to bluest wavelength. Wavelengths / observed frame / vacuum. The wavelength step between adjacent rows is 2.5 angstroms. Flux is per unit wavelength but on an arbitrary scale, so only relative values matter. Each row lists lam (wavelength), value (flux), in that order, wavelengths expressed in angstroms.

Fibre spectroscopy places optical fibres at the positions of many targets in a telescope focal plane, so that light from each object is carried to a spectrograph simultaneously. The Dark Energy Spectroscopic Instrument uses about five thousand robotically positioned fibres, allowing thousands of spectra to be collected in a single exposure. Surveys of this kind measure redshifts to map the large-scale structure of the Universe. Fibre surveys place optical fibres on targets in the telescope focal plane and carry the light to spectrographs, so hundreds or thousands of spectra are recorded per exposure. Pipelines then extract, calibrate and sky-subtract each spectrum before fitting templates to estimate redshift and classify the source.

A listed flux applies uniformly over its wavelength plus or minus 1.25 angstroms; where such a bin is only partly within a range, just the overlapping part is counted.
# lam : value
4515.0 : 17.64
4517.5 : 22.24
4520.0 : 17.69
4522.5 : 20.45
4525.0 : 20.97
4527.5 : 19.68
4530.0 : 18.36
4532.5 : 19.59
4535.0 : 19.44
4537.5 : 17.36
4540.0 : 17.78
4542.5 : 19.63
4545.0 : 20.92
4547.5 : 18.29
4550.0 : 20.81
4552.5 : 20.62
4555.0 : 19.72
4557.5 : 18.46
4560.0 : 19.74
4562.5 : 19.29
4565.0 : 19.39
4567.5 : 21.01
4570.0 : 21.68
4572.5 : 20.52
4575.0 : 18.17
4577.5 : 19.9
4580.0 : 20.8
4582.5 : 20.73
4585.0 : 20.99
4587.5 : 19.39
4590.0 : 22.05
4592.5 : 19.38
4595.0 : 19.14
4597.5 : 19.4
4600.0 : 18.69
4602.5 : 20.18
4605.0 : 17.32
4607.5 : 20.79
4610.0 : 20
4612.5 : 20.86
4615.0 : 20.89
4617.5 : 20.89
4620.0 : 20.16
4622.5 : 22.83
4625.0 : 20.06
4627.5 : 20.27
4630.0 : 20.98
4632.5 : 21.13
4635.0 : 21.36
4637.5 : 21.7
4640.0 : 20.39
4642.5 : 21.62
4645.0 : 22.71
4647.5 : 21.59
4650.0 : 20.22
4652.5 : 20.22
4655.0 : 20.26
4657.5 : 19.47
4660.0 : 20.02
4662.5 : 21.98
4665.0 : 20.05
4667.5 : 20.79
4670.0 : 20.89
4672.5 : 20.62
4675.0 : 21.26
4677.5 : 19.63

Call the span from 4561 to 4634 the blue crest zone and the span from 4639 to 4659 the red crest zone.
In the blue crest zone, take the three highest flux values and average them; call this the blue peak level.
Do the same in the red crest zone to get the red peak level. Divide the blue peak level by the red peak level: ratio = 1.01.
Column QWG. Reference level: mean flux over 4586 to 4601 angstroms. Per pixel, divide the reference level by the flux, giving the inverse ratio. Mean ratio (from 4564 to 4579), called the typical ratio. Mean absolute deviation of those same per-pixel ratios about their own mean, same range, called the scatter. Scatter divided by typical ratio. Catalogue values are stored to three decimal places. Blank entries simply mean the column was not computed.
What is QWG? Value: 0.048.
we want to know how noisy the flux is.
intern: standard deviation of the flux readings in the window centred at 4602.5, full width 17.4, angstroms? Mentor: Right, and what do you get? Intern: 1.1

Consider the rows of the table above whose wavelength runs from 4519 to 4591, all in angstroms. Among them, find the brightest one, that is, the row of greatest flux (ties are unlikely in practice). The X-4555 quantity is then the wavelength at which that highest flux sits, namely 4590.0 angstroms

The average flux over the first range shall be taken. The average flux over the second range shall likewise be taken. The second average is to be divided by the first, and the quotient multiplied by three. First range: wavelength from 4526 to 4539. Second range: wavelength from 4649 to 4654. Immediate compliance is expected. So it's 3.21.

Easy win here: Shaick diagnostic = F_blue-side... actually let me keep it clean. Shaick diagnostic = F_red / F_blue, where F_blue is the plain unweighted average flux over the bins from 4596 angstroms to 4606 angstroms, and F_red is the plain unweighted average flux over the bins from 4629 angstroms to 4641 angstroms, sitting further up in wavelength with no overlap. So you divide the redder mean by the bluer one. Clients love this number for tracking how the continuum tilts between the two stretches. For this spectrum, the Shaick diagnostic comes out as 1.12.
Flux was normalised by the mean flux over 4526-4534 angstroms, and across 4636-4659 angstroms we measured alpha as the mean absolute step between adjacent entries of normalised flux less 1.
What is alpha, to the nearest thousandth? 0.045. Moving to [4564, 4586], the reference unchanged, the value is 0.057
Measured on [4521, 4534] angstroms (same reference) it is 0.057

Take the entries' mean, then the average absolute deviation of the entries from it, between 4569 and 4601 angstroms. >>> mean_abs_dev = 0.98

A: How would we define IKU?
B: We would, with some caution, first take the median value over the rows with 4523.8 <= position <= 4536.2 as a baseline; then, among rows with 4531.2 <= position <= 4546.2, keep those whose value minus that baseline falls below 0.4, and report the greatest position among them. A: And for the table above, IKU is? 4542.5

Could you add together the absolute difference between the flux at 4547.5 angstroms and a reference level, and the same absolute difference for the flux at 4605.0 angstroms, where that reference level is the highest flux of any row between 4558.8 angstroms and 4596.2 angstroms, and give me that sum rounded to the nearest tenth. 8.5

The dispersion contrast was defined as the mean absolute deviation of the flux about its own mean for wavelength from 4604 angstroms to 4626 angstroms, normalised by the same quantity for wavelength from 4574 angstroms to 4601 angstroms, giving 0.997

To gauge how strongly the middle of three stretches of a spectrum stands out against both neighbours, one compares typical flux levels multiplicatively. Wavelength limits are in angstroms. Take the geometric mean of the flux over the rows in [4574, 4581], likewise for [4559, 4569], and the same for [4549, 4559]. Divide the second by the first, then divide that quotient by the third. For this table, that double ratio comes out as 0.0510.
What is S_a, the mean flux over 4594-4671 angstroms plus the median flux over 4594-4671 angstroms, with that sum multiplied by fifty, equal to 2047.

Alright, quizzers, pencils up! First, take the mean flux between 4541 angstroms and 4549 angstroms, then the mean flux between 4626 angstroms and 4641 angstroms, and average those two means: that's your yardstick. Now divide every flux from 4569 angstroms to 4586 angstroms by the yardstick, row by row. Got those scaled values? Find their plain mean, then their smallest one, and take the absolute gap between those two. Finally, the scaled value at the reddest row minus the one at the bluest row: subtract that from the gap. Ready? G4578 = 0.14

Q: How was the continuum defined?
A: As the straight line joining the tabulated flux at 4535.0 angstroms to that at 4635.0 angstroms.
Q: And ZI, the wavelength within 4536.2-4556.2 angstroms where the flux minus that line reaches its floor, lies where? 4537.5 angstroms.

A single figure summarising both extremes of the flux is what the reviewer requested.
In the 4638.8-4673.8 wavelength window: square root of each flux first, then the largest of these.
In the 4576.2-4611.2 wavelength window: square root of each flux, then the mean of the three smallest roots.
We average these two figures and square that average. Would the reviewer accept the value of 20.49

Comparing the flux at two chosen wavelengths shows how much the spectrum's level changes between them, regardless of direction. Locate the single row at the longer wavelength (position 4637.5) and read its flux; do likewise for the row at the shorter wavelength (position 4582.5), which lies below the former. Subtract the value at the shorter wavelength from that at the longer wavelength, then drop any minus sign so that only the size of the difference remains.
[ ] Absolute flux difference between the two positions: 1.0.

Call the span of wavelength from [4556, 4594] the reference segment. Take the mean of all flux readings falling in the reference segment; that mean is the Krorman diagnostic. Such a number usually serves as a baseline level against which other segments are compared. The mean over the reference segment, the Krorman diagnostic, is 20.1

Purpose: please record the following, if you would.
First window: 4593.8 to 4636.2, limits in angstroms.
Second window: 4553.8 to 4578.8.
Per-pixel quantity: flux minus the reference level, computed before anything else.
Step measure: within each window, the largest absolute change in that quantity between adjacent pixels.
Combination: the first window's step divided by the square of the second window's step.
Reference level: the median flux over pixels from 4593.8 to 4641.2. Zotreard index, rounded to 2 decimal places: 0.63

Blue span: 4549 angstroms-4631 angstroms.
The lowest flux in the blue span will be 17.32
